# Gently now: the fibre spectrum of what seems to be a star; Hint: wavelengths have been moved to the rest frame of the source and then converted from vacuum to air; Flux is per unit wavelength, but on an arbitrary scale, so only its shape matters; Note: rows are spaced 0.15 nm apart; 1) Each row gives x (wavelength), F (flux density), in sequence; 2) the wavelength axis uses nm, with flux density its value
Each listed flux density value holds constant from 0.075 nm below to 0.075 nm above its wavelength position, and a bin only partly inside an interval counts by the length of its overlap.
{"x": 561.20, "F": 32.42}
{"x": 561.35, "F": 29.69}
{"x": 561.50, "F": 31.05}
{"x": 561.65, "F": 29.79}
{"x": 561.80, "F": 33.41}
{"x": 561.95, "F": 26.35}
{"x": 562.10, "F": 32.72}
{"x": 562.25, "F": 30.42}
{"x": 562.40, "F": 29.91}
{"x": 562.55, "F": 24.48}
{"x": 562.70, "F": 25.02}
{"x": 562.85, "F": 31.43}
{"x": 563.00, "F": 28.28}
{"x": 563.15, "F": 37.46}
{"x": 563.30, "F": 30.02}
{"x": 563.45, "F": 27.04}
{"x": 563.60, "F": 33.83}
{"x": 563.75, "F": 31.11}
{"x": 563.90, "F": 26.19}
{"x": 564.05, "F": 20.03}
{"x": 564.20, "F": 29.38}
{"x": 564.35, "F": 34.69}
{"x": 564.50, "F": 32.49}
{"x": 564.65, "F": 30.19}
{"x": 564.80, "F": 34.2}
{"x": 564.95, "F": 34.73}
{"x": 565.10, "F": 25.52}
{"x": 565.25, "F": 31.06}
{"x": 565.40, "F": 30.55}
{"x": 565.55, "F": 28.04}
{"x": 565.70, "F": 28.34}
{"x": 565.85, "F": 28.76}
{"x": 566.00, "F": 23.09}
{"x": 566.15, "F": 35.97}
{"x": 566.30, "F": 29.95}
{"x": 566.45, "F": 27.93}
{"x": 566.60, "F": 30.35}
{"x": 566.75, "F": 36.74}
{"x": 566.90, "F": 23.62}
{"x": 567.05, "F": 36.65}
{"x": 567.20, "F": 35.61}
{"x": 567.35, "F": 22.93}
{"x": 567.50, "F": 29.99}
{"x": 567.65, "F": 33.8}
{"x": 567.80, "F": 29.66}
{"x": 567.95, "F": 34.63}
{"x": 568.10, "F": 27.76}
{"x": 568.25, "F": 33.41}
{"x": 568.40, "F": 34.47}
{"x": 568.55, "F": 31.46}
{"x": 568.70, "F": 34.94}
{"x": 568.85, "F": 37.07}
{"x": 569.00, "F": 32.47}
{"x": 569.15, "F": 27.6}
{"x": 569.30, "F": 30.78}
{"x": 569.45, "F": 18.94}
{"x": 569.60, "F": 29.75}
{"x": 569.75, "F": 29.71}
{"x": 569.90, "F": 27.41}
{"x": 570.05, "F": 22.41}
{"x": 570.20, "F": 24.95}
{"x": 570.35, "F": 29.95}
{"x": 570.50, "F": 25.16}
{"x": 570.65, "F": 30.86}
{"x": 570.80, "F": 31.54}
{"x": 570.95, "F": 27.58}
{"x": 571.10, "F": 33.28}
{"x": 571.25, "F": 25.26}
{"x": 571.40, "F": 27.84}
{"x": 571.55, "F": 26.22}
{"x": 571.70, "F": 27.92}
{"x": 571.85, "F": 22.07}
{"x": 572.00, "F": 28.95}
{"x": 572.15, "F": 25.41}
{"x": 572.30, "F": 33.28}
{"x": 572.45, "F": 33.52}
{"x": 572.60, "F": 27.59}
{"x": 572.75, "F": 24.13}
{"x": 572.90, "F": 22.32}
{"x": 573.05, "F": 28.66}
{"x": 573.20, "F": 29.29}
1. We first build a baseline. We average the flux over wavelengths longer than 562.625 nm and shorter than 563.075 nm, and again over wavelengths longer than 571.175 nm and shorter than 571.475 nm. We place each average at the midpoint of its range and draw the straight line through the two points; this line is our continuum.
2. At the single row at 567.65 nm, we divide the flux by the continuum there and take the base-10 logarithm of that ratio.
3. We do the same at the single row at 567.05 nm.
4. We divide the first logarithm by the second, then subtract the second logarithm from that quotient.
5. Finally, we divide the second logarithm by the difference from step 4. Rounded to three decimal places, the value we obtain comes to 0.207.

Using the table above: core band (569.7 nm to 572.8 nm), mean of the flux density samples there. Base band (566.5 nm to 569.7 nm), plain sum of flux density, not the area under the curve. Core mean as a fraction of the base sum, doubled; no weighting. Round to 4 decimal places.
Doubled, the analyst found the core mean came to 0.0854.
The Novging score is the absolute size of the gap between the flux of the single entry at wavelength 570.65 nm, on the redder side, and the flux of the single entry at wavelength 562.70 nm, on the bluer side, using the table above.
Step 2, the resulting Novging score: 5.8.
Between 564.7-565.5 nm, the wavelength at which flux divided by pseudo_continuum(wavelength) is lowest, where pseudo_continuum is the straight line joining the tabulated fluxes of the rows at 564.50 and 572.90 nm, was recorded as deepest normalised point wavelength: 565.10 nm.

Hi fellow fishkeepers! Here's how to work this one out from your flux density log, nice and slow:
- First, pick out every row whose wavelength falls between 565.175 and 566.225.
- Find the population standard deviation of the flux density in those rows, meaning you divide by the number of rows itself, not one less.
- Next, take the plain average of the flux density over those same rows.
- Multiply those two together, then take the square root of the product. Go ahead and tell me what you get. 10.3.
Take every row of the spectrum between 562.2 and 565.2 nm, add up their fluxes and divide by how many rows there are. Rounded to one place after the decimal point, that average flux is 29.8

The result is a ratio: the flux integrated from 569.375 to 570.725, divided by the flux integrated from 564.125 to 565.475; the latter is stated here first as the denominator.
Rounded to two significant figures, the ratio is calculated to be 0.85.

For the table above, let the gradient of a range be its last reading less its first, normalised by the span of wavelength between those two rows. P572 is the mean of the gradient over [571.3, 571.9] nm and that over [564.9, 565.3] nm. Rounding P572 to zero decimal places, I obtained -13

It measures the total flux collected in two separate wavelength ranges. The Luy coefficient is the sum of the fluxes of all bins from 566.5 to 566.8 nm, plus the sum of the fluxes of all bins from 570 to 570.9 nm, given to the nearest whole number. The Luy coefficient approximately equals 232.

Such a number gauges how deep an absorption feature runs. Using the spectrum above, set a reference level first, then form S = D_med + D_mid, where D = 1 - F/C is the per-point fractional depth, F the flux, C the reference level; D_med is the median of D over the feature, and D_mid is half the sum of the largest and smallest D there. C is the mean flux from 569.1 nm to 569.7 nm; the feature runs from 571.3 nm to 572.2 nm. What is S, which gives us 0.04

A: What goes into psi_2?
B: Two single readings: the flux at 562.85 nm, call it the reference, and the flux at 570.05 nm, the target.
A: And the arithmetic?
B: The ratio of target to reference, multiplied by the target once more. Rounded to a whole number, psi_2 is 16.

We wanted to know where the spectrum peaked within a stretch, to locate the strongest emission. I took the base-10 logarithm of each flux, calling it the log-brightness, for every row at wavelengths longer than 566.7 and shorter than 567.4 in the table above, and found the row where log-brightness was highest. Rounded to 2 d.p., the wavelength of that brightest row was 566.75 nm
